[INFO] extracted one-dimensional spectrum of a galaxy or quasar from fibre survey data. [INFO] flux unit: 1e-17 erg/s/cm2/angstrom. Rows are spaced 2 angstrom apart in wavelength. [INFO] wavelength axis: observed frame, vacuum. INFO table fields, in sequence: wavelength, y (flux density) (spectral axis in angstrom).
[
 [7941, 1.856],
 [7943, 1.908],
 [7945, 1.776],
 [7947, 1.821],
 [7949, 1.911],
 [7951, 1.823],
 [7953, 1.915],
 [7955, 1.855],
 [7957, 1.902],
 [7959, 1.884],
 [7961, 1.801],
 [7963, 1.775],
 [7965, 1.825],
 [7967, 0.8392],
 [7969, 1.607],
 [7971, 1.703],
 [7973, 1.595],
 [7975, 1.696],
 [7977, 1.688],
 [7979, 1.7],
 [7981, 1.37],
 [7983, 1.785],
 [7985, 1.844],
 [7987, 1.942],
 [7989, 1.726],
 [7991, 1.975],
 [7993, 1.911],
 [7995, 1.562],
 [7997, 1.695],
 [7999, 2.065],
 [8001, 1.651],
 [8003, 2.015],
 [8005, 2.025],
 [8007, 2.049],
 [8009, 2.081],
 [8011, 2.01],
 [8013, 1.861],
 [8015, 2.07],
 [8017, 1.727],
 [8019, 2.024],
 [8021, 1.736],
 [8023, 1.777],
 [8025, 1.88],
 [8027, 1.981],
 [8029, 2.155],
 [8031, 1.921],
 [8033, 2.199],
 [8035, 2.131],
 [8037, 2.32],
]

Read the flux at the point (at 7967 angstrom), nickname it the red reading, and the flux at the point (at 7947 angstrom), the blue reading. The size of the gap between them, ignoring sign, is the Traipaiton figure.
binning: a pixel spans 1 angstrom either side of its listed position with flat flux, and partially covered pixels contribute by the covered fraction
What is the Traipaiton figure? 1.0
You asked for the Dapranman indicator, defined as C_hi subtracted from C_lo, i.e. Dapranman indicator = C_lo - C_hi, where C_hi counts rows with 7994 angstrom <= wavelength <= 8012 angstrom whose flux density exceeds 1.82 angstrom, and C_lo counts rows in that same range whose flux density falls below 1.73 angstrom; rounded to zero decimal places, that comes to -3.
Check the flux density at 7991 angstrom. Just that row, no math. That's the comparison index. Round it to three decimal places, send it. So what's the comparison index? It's 1.975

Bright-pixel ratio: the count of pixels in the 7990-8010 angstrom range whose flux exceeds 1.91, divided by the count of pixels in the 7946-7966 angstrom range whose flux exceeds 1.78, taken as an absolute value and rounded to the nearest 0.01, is 0.78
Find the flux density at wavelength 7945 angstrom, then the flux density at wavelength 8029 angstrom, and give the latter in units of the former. 1.21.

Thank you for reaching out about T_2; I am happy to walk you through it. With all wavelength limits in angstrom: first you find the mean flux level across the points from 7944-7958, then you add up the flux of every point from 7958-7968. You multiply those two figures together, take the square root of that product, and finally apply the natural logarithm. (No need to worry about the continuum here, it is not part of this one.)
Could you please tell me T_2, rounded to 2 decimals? 1.36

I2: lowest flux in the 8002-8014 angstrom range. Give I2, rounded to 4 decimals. 1.8610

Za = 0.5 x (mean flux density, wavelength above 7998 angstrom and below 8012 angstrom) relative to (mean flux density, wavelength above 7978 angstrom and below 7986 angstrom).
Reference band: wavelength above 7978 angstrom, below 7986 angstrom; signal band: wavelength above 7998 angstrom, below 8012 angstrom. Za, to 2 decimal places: 0.59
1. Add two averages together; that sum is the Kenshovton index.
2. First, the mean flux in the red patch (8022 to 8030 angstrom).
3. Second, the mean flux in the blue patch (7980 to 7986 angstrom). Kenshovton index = 3.61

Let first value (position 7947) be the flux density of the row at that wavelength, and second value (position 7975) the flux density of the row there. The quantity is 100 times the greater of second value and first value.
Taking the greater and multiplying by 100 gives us 182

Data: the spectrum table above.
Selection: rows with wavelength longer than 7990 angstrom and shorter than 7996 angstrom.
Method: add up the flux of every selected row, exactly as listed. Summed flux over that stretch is 5.4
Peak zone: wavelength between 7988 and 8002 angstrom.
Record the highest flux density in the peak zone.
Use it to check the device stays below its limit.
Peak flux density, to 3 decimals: 2.065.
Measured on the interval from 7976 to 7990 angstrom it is 1.942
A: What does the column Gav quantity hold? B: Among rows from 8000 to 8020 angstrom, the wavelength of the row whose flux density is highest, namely 8009 angstrom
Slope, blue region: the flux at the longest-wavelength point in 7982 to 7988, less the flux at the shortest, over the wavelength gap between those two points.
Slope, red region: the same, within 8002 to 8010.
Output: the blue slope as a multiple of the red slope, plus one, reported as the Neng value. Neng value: 4.6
